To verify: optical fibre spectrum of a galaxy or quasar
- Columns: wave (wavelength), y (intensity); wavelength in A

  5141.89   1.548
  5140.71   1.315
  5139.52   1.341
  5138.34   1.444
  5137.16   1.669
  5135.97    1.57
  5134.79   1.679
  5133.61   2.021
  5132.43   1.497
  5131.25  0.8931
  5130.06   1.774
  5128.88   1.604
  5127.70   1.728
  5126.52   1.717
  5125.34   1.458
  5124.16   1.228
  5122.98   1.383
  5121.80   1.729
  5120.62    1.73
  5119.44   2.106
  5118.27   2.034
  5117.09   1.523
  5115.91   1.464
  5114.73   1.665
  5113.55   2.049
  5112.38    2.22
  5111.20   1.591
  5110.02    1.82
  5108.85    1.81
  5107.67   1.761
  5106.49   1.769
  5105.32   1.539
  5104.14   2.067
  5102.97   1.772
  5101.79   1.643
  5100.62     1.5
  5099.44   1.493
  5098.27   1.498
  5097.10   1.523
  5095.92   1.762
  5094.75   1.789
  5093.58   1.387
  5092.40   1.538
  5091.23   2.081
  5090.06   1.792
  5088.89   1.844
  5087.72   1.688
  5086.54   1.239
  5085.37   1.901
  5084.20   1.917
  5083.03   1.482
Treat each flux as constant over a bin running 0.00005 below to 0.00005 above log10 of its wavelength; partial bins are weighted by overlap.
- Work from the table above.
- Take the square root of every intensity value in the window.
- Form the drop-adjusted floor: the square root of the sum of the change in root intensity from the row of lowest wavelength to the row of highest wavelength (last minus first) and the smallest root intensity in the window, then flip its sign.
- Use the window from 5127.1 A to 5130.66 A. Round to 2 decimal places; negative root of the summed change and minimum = -1.13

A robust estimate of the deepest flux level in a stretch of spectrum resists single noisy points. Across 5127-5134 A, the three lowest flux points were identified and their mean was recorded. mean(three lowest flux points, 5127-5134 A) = 1.33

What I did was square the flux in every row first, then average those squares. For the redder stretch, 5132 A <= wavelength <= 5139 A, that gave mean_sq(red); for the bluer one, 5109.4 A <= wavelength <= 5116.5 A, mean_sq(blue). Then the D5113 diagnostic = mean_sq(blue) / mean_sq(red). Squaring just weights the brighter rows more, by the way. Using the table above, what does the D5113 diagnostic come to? 1.21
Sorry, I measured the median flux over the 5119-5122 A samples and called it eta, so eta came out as 1.73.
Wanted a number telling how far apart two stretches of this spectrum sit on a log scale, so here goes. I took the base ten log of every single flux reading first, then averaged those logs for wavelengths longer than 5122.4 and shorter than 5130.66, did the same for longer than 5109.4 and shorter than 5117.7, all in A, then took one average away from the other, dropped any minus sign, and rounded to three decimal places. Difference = 0.053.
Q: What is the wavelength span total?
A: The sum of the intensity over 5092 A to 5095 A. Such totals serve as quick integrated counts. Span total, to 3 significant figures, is 4.71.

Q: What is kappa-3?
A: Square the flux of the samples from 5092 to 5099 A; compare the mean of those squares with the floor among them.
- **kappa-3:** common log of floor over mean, -0.118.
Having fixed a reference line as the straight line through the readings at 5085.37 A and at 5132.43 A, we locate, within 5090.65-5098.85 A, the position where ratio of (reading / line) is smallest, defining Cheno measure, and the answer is 5093.58 A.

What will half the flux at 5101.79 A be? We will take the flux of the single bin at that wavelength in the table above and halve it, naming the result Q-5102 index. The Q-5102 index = 0.82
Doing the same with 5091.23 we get 1.04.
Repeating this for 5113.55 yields 1.02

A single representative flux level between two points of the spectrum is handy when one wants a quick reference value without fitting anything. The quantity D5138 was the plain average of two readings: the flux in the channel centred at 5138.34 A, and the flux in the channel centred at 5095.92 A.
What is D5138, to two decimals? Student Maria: 1.60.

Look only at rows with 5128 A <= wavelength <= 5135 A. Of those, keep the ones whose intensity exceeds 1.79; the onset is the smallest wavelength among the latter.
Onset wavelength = 5133.61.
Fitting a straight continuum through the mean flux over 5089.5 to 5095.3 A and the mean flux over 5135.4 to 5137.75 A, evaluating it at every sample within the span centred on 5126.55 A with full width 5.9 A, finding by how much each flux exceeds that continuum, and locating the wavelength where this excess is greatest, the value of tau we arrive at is 5127.70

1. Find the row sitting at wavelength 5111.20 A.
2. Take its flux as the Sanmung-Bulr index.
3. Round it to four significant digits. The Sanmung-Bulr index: 1.591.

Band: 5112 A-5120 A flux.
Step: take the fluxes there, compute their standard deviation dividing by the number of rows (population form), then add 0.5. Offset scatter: 0.78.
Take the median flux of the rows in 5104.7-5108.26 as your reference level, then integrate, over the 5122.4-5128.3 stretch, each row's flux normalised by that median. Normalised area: 5.0 A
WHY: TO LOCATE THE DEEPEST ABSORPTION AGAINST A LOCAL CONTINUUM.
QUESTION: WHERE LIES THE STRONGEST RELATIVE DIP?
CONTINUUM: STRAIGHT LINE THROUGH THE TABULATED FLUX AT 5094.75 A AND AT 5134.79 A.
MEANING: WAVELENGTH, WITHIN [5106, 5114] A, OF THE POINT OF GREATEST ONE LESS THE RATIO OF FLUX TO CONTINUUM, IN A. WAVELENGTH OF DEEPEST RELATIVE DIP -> 5111.20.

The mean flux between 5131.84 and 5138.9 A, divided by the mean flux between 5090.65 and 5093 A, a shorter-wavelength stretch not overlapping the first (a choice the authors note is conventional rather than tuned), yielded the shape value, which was 0.91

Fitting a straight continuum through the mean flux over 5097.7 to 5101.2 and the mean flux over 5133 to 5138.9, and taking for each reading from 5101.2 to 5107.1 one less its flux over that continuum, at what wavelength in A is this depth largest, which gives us 5105.32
